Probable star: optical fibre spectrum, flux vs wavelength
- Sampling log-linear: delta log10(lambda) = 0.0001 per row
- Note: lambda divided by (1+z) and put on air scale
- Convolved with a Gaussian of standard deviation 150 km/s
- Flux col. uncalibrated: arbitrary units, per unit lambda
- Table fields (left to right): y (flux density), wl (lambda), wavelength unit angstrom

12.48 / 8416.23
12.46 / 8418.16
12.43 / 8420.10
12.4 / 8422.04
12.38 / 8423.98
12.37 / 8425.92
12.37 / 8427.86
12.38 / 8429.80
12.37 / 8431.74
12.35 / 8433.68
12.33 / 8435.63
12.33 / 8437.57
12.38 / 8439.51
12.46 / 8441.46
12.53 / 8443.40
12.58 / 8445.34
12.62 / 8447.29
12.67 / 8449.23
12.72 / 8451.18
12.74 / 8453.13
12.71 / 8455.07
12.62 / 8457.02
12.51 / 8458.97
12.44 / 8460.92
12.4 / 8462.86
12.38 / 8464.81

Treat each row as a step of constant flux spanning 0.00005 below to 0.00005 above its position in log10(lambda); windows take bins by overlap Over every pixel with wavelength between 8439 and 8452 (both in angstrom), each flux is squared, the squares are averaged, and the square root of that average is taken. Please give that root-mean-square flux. 12.6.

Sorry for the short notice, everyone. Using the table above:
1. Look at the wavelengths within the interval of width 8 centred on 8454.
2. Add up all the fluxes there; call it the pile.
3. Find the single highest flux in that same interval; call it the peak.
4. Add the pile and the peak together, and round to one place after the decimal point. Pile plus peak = 63.5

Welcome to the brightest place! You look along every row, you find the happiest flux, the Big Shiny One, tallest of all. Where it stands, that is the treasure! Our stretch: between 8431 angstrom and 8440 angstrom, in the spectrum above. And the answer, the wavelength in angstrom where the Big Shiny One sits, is 8439.51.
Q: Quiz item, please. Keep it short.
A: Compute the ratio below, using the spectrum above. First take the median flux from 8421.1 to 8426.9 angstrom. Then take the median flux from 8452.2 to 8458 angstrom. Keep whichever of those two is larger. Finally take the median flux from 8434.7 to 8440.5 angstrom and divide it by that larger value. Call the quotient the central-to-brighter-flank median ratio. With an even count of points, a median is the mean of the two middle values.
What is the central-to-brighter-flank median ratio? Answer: 0.97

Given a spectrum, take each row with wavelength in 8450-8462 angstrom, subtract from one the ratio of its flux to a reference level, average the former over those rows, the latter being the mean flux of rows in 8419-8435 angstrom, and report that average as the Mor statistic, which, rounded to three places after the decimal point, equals -0.020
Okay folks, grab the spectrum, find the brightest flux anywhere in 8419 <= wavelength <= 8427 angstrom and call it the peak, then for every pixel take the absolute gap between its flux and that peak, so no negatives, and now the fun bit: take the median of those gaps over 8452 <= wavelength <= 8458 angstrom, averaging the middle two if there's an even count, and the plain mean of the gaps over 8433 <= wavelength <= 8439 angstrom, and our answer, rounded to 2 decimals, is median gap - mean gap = 0.19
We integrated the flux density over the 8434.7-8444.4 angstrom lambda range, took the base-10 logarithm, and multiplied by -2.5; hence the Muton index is -5.20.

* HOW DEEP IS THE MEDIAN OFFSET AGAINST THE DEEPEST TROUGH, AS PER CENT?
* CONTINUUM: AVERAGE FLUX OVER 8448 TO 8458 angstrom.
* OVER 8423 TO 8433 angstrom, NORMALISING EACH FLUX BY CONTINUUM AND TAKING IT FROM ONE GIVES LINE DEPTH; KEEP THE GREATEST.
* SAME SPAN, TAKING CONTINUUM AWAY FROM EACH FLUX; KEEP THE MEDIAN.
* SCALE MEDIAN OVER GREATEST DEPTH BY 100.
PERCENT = -1269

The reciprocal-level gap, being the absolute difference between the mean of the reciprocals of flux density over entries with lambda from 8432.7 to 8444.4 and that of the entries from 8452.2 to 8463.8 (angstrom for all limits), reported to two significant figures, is 0.0011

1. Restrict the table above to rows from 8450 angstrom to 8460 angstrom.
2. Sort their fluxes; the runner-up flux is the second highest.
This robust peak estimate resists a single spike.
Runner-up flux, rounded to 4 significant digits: 12.72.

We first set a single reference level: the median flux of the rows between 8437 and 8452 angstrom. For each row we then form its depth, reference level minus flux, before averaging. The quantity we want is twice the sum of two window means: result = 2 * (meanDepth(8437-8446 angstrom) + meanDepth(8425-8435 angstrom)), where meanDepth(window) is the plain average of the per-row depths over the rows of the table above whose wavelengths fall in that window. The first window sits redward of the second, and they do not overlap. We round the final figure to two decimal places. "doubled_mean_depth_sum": 0.57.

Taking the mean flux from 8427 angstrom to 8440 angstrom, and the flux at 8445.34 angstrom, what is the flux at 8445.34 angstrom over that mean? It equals 1.018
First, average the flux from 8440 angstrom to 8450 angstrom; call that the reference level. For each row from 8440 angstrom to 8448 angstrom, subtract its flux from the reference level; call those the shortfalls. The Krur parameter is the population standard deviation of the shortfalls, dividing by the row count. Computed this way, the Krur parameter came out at 0.06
